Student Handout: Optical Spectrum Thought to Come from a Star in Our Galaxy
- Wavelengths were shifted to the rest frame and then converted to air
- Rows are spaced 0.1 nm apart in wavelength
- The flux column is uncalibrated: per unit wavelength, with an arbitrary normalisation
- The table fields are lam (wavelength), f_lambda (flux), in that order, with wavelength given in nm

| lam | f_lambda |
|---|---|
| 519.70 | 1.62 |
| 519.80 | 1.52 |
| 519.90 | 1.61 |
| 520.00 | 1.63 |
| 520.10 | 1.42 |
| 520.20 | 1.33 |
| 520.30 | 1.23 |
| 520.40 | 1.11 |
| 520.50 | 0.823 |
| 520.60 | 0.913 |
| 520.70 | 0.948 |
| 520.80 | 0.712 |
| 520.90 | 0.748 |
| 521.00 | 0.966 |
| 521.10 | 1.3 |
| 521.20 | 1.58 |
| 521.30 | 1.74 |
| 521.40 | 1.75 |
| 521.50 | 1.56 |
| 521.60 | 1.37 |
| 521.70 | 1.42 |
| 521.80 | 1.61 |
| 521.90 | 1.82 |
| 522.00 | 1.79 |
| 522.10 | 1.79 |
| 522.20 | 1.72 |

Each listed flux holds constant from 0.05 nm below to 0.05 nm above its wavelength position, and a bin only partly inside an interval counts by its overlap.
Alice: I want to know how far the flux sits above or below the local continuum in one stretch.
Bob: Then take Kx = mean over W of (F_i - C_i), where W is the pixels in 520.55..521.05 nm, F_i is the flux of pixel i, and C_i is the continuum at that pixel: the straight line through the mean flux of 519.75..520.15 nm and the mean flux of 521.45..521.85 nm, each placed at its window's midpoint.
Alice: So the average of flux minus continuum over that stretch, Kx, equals -0.7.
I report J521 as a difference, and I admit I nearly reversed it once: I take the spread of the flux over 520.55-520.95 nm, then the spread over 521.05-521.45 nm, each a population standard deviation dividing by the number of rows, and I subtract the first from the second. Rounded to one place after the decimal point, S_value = 0.1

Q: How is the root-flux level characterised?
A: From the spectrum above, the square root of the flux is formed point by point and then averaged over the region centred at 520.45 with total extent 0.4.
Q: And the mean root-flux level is 1.01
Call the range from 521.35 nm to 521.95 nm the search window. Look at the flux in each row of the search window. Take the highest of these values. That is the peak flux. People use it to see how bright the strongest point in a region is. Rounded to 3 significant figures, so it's 1.82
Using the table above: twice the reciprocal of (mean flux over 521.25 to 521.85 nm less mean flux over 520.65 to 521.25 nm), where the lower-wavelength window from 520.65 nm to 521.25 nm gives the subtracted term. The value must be 3.8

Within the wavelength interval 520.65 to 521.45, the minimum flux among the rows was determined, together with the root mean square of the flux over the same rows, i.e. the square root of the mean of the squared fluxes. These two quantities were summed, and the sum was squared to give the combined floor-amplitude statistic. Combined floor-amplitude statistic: 4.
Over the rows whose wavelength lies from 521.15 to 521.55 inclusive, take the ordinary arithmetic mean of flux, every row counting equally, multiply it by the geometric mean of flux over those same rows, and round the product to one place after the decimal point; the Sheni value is 2.7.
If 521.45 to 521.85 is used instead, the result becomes 2.2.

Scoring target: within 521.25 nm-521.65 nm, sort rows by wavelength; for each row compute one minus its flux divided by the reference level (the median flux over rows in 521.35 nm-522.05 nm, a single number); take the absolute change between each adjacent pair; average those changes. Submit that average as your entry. 0.081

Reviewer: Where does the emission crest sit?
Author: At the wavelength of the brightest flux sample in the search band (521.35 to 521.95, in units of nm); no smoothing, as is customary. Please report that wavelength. 521.90 nm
